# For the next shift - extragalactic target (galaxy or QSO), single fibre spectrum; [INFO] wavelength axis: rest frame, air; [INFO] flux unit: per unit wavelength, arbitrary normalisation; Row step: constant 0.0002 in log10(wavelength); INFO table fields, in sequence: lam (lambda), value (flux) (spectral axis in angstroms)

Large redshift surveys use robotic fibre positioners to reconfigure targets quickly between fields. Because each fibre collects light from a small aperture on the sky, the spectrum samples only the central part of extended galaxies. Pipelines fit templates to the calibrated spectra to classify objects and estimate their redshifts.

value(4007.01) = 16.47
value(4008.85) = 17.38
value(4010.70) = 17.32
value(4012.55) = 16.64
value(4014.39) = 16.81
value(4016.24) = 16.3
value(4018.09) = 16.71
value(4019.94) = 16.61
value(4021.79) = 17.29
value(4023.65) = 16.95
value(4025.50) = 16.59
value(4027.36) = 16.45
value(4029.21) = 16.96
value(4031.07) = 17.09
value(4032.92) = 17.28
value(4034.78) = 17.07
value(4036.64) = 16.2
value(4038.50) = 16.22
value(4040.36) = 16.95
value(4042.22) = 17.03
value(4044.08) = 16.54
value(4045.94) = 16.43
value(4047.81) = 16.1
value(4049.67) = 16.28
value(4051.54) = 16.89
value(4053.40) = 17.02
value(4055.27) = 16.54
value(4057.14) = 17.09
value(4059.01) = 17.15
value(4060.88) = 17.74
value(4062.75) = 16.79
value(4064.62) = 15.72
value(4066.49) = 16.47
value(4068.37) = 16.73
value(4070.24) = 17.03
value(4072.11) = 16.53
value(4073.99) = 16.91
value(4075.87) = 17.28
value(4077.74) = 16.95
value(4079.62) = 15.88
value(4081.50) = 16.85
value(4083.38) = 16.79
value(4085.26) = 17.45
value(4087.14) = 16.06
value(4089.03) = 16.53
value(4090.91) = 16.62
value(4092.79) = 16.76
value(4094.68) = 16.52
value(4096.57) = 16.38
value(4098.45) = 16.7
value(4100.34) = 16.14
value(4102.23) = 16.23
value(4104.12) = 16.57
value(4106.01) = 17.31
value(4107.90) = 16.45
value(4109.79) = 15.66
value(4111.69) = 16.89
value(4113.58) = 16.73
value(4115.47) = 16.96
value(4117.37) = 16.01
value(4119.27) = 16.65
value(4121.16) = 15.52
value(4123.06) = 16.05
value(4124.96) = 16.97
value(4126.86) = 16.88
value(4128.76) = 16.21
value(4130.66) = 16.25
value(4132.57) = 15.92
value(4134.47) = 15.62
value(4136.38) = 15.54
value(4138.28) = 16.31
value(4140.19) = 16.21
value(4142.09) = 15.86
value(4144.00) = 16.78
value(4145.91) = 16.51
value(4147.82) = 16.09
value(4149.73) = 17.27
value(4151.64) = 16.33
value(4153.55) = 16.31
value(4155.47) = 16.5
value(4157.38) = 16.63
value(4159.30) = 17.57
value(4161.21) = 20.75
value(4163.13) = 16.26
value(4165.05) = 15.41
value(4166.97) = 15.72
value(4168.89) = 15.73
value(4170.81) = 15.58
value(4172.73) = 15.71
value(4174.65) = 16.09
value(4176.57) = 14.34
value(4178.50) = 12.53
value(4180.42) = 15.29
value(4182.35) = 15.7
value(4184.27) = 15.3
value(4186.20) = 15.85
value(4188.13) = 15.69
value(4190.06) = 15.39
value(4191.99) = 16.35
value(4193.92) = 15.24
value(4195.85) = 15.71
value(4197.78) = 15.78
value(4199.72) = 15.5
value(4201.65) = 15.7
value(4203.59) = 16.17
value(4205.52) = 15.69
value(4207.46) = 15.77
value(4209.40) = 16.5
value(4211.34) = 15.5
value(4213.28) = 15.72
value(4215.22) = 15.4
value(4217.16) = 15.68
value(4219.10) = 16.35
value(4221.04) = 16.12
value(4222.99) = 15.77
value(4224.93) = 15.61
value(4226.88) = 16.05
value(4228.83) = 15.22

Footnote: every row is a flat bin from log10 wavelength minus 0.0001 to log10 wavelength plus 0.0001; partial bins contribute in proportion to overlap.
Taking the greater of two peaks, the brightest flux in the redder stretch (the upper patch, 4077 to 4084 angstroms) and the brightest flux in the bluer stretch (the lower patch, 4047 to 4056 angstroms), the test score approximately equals 17.0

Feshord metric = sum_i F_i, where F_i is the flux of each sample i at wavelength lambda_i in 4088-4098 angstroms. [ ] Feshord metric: 83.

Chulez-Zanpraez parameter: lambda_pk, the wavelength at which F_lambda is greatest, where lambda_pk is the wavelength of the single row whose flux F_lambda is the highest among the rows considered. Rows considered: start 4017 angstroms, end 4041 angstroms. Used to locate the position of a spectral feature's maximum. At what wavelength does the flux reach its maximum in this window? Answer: 4021.79 angstroms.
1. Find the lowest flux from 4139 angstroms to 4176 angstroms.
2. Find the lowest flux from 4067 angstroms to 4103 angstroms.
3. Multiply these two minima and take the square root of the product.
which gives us 15.6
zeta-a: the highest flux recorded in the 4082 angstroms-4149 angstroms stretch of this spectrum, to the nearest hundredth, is 17.45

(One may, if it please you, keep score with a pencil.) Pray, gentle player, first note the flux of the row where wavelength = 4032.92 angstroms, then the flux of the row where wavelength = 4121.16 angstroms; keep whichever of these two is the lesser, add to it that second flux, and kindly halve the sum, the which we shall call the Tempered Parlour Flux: 15.5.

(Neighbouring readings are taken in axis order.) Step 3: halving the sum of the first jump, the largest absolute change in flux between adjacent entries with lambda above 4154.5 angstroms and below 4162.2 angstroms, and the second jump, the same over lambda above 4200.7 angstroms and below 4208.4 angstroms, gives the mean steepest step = 1.8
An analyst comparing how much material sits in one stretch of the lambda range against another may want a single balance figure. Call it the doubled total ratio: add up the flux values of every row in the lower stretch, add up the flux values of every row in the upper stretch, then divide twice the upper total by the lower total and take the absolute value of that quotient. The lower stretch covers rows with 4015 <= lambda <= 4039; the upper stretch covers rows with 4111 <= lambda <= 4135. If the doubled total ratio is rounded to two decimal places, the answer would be 1.95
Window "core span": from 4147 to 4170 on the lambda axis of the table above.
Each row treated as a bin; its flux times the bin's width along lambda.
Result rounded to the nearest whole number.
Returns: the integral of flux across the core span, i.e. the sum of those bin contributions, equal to 384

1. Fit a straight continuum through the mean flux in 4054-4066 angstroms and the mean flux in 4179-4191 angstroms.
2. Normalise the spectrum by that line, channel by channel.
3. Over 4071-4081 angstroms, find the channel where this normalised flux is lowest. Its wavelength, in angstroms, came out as 4079.62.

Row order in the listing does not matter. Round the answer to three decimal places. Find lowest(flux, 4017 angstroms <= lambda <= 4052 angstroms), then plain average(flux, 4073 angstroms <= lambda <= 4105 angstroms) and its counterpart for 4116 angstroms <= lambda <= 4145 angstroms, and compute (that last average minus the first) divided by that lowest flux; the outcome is -0.027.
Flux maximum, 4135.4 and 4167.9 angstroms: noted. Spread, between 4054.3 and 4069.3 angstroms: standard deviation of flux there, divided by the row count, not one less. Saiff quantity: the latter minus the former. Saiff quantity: -20.20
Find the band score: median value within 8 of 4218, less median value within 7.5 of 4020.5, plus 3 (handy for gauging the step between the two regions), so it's 2.0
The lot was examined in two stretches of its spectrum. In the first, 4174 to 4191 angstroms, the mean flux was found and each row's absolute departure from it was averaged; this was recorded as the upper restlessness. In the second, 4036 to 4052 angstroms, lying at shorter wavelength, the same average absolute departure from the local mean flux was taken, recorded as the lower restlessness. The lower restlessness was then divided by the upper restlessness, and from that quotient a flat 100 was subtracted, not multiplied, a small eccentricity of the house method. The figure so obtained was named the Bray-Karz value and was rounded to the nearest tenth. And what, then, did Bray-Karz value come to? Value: -99.6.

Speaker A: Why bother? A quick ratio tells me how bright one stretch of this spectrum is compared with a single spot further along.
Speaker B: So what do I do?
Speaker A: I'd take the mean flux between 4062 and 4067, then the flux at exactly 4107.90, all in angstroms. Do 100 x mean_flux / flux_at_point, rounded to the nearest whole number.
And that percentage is 99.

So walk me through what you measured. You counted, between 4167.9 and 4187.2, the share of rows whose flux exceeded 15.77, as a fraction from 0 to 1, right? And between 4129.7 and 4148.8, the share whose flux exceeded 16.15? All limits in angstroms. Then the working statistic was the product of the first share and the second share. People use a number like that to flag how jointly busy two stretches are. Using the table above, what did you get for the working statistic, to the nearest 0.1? 0.1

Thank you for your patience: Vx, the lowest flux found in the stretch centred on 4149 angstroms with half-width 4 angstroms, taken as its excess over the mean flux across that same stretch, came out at -0.46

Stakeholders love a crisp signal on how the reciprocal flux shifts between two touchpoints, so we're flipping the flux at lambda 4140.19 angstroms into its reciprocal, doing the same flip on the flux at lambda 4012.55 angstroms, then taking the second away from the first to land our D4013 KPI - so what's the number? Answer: 0.0016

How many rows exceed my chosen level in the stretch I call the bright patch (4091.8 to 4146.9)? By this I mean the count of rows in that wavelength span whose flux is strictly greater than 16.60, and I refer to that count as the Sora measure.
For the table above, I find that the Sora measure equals 10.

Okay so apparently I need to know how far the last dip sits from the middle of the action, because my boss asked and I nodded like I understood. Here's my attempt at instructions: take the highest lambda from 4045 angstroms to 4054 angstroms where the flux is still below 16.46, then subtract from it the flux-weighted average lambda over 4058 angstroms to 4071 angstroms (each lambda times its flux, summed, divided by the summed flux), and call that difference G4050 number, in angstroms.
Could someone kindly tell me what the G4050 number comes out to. -14.9 angstroms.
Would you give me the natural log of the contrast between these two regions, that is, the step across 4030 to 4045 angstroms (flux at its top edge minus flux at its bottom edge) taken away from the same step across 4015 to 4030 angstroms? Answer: 0.19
